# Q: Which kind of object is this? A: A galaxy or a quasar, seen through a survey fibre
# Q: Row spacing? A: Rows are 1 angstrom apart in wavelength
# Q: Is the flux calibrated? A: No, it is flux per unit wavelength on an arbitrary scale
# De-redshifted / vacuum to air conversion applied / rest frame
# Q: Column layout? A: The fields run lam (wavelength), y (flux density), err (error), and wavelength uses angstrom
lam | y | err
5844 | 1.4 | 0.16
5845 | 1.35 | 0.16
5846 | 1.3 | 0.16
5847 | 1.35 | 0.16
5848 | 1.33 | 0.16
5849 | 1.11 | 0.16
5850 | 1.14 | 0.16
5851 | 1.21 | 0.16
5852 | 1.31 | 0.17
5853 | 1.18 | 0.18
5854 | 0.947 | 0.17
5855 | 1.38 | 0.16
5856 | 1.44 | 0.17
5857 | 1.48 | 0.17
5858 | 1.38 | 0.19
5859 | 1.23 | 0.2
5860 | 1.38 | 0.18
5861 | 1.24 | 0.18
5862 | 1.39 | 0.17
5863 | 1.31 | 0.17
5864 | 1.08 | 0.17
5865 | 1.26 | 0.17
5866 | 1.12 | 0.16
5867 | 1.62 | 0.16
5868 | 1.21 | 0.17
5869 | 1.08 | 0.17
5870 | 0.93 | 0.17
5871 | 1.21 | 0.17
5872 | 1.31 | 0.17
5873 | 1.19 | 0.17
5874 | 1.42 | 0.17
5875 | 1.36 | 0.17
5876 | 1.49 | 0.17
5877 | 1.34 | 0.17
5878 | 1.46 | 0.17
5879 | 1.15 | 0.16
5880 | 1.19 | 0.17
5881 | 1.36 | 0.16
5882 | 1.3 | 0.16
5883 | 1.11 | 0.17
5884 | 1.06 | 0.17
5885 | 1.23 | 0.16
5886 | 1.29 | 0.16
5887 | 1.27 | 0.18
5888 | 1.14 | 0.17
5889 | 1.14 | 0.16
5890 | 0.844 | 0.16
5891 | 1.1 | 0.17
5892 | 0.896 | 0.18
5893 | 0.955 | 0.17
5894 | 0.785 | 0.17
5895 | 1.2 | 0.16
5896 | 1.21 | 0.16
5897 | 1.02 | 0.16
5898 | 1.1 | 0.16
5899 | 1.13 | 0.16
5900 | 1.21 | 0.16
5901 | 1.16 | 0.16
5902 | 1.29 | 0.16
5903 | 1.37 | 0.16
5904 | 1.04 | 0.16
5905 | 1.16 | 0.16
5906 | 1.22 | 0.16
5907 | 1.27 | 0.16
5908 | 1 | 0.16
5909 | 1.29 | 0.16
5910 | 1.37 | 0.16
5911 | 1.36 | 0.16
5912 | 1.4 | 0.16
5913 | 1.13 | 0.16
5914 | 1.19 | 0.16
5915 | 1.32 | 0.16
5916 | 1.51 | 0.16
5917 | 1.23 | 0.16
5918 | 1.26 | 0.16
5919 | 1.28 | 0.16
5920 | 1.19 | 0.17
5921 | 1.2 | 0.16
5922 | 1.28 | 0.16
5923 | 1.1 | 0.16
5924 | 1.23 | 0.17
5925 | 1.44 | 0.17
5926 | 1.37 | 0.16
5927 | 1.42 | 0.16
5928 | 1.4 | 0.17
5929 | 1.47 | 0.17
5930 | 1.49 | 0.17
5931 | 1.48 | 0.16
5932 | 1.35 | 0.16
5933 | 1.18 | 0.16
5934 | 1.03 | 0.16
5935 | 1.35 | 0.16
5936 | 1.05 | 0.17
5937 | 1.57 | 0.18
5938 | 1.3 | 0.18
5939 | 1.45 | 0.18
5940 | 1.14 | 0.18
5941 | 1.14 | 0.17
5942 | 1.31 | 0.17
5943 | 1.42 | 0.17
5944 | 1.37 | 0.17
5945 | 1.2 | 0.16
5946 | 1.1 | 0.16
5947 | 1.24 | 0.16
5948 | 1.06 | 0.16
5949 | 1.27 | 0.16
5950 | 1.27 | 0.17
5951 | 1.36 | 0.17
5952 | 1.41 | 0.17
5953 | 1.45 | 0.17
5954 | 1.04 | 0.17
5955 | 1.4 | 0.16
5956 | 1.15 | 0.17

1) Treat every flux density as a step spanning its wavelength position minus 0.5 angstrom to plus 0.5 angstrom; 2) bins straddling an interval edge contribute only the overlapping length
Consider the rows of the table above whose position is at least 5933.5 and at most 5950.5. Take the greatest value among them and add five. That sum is 6.57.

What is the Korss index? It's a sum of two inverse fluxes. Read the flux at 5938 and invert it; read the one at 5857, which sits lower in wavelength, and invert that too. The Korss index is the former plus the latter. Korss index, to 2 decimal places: 1.44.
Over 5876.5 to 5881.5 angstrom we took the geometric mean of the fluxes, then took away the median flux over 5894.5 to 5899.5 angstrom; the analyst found 0.16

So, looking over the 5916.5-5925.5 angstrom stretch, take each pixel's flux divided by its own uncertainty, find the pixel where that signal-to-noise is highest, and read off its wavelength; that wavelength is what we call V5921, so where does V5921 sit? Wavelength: 5925 angstrom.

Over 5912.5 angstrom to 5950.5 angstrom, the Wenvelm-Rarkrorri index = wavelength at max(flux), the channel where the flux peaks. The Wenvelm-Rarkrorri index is 5937 angstrom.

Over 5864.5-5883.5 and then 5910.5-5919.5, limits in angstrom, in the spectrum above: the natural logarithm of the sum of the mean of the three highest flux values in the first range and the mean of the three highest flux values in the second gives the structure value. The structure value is 1.08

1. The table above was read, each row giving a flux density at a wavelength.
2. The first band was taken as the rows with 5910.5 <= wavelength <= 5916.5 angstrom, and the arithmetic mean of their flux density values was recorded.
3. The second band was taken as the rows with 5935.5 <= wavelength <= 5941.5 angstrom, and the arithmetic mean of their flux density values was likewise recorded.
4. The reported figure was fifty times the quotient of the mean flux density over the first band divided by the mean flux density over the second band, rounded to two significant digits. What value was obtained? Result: 52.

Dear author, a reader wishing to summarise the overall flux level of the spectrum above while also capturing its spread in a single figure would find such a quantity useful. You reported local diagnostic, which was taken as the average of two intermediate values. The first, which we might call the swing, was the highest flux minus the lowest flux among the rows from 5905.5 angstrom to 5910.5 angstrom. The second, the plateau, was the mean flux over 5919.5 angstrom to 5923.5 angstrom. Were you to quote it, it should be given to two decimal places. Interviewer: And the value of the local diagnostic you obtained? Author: 0.78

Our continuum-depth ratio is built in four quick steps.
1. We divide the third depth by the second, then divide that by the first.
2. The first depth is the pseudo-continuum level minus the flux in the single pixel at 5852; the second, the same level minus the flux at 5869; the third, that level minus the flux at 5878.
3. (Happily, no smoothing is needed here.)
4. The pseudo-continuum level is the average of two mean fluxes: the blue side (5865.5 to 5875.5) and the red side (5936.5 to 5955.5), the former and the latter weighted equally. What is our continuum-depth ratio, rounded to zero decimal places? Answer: 24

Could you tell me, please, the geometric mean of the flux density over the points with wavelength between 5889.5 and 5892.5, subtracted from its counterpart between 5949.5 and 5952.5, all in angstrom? 0.40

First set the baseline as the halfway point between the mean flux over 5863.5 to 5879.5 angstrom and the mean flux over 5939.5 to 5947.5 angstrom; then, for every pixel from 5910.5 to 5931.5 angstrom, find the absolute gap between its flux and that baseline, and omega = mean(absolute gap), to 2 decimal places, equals 0.12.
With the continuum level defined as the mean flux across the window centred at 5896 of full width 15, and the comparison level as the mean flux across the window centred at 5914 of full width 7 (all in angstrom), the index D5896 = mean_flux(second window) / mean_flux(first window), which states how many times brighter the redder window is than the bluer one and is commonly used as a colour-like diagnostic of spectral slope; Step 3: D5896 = 1.19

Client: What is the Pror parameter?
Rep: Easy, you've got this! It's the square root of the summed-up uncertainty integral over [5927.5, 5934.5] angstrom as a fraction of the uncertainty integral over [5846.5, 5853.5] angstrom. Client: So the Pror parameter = 1.00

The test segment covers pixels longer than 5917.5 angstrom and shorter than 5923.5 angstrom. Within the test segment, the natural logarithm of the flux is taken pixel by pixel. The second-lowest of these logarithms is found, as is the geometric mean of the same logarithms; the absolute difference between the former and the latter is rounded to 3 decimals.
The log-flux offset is 0.013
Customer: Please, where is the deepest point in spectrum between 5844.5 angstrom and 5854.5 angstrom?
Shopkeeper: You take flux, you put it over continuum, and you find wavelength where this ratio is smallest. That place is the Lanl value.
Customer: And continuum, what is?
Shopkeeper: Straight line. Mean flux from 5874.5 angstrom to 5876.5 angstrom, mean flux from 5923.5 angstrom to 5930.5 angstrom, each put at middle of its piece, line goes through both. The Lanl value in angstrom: 5854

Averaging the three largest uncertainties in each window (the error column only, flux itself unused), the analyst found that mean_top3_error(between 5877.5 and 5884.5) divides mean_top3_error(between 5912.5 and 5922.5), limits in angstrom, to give 0.96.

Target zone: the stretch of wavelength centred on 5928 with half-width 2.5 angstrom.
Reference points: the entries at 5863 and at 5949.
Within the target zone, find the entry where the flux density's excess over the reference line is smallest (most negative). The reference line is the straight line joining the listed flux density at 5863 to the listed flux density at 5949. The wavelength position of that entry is 5926 angstrom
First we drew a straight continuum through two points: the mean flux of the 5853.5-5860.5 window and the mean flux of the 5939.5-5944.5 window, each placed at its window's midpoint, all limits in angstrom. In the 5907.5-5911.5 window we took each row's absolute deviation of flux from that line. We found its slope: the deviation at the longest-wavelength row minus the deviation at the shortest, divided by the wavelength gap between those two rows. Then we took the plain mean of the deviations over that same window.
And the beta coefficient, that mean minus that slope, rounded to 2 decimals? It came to 0.19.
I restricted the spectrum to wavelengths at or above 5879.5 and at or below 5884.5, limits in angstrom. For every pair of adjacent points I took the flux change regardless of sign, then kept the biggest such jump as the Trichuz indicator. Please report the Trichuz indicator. 0.19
